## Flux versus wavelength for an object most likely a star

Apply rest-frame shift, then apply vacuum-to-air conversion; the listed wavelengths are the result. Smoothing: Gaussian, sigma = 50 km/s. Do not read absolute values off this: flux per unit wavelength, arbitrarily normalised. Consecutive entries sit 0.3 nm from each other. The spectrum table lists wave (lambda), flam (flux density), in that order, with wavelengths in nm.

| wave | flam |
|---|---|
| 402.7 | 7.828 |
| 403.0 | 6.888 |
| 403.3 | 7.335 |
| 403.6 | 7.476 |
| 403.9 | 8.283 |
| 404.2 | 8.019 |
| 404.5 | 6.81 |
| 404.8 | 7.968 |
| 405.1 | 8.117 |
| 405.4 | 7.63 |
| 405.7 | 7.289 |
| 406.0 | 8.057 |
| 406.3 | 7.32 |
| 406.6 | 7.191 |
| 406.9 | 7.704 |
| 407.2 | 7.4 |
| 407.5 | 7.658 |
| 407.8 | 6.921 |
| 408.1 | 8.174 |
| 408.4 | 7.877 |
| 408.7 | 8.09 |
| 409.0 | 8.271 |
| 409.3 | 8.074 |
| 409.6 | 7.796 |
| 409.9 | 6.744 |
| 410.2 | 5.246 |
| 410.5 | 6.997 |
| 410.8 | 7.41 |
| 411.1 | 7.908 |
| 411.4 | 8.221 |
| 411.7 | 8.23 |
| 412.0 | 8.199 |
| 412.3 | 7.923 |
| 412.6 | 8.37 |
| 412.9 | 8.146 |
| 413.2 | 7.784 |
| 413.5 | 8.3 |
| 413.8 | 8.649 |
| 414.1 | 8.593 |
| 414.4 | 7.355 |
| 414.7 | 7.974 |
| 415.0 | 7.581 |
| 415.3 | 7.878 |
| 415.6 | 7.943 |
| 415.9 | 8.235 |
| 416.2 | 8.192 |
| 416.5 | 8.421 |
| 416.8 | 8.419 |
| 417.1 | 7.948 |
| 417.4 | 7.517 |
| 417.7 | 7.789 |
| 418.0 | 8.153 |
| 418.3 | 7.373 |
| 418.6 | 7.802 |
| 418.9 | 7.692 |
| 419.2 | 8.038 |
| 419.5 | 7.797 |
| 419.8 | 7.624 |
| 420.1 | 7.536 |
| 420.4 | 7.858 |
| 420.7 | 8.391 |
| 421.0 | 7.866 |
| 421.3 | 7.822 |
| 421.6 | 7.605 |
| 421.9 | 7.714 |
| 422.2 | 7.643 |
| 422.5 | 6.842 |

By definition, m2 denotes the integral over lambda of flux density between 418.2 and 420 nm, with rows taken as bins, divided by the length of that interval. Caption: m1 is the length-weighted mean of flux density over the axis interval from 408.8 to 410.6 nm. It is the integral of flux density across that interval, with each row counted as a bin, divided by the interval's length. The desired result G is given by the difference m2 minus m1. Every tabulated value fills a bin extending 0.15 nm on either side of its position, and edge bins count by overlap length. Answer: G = 0.5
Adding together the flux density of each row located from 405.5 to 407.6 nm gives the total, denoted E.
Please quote 53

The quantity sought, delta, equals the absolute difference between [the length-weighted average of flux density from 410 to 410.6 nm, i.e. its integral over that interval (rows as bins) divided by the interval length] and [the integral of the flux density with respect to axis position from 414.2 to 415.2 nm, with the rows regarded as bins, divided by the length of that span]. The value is 1.60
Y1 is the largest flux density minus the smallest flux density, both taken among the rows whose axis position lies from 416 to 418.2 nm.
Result 0.9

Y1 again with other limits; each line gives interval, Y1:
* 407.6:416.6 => 3.4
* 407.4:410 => 1.5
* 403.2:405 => 1.5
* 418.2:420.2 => 0.7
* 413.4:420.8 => 1.3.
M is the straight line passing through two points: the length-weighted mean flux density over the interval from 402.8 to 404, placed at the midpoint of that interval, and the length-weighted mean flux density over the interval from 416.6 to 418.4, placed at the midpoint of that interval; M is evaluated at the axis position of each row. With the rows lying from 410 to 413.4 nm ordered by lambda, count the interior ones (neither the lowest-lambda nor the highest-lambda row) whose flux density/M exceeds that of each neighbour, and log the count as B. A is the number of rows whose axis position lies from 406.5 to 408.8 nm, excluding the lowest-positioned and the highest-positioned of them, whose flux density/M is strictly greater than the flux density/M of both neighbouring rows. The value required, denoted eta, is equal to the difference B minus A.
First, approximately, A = 3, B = 2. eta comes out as -1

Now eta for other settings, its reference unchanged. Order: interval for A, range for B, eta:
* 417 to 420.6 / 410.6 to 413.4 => -1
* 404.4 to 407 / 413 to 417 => 2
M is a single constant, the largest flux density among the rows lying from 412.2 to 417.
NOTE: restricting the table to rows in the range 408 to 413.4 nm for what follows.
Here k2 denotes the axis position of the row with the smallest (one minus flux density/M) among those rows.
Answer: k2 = 412.6 nm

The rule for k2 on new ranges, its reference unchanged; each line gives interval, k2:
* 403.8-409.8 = 403.9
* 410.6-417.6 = 413.8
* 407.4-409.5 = 409.0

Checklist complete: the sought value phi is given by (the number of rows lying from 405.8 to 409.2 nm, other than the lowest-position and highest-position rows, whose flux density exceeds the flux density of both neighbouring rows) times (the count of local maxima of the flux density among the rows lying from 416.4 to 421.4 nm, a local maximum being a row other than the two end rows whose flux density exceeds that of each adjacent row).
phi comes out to 12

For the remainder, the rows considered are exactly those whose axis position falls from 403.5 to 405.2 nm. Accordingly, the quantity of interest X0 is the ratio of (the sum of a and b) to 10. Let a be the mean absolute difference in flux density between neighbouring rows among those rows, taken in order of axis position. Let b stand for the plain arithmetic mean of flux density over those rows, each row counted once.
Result 0.850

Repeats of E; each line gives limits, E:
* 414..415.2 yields 32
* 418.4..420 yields 39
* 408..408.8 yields 24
